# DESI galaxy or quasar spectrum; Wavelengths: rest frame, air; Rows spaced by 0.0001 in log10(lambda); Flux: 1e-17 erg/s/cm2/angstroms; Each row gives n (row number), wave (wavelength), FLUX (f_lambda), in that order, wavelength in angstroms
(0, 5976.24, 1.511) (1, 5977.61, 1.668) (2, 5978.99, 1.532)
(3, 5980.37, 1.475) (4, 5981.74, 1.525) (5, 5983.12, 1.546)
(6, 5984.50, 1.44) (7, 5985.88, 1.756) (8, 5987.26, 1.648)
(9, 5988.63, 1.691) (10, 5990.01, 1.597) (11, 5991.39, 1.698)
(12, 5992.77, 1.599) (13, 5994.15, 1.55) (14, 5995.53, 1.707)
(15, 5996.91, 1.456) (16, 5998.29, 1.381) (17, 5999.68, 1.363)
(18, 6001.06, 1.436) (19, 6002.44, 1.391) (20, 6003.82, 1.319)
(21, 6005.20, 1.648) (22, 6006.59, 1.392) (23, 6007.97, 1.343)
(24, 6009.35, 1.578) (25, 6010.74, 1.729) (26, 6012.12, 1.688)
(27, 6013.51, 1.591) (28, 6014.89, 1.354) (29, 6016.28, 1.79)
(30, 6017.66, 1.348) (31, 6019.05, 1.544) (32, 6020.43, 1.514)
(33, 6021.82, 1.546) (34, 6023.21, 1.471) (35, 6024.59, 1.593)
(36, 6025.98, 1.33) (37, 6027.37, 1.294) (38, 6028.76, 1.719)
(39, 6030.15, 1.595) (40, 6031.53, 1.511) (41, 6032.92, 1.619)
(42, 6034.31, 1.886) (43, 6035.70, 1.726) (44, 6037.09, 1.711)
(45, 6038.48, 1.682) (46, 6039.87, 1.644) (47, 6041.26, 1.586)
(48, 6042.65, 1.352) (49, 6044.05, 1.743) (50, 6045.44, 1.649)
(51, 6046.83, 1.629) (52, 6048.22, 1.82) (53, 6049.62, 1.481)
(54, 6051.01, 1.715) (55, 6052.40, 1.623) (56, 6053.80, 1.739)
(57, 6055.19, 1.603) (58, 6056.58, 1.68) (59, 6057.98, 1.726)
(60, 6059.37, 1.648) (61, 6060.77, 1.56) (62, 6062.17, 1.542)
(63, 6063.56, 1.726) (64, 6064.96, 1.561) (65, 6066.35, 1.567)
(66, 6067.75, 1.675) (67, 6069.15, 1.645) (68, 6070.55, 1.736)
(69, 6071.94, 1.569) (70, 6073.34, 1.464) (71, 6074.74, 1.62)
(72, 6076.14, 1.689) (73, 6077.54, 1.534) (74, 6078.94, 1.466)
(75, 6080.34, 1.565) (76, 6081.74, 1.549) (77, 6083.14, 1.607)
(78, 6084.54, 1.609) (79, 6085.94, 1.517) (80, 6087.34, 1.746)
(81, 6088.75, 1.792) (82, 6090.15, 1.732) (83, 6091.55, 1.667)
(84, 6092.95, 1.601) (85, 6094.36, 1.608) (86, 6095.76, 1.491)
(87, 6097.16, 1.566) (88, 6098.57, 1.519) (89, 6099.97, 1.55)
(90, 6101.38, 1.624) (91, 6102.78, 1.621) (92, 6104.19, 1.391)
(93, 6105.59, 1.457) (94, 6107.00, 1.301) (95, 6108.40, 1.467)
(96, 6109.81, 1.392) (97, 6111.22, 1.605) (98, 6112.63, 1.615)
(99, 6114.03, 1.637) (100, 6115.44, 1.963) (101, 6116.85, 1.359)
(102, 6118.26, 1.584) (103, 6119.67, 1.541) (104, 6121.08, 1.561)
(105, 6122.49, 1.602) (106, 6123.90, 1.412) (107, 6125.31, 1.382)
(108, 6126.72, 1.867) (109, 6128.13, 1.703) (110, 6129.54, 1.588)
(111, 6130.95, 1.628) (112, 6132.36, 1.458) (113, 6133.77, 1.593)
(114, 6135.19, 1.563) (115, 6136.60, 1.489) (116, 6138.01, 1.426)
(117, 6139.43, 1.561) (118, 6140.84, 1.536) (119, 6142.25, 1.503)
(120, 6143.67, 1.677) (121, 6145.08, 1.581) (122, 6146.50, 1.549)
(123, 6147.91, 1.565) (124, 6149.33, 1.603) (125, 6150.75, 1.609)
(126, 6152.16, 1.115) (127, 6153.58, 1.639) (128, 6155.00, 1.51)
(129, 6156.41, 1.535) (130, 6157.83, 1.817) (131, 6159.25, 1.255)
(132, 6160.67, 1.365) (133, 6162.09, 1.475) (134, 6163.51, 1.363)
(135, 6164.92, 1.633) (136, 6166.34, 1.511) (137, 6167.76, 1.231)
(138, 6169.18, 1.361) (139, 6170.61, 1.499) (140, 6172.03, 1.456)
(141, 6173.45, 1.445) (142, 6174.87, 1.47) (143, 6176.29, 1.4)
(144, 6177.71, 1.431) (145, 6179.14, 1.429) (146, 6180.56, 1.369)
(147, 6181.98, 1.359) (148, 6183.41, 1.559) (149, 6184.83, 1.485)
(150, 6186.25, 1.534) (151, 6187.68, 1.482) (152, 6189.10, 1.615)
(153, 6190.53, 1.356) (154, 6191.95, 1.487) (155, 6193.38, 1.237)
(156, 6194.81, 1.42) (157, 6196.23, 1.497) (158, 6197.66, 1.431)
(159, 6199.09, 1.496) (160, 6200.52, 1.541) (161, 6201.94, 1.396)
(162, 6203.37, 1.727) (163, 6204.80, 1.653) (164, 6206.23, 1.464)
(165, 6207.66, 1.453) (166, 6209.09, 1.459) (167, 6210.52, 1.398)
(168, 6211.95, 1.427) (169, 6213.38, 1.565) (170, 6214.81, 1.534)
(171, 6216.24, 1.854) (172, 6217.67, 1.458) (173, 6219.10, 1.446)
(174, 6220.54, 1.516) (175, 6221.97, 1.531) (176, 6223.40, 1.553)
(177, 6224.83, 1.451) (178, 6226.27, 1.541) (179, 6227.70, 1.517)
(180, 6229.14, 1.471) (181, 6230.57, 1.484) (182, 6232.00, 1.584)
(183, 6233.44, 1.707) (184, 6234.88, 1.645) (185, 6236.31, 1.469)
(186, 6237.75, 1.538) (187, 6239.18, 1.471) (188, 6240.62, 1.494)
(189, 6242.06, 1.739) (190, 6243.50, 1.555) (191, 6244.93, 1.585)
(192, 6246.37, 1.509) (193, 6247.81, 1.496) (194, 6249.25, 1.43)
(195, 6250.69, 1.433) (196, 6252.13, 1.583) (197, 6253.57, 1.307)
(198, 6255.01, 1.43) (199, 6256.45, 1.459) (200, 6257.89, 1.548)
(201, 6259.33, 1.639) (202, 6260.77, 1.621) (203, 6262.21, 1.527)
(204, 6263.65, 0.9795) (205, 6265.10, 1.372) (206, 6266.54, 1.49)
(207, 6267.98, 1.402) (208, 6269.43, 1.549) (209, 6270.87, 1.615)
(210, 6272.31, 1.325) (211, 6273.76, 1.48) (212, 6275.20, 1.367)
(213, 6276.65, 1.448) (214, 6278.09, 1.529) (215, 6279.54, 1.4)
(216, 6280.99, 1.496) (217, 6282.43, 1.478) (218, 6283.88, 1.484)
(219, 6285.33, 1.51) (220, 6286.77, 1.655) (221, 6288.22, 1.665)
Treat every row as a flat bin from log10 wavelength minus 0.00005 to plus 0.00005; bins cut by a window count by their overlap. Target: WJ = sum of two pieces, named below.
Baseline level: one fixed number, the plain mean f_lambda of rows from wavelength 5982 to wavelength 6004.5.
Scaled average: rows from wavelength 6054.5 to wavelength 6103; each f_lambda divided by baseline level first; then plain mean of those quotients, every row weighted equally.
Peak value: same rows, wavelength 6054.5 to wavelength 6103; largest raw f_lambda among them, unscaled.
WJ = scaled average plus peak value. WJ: 2.84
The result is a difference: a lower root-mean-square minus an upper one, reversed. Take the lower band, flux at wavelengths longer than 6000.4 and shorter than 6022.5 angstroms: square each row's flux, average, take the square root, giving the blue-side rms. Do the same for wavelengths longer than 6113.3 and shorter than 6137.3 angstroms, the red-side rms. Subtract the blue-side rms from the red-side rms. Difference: 0.071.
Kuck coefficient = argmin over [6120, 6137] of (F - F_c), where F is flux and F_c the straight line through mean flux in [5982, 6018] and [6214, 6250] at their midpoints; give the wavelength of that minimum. 6125.31 angstroms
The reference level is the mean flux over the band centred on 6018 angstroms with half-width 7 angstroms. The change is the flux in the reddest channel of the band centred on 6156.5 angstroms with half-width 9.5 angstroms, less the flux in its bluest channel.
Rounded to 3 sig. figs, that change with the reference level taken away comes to -1.48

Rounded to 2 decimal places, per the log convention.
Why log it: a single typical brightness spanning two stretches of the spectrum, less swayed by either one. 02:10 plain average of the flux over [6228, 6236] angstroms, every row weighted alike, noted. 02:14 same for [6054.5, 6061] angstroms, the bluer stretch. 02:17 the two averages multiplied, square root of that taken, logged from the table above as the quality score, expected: 1.61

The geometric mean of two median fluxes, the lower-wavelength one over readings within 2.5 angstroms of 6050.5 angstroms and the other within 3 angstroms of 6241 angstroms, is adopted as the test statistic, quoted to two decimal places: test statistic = 1.60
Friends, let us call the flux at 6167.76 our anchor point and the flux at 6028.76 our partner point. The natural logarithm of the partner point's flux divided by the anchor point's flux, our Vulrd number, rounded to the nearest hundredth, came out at 0.33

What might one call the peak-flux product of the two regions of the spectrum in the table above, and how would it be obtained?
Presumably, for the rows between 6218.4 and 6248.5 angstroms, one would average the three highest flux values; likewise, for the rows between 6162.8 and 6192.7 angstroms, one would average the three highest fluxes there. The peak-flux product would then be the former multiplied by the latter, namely 2.7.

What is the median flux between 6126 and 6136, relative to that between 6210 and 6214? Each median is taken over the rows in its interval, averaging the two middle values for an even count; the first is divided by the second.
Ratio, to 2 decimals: 1.12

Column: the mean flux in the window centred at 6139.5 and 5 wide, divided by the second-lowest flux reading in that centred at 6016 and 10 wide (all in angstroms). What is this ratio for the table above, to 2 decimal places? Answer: 1.11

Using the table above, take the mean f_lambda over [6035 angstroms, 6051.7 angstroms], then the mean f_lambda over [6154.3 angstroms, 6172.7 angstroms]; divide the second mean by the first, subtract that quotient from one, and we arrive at 0.11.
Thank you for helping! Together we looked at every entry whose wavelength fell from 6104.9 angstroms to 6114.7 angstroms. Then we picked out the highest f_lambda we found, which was 1.637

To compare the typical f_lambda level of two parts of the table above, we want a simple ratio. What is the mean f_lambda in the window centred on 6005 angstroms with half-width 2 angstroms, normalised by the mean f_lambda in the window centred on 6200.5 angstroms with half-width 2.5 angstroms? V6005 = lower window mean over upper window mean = 0.98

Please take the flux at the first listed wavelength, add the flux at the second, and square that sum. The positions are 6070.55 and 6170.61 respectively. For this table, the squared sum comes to 10.5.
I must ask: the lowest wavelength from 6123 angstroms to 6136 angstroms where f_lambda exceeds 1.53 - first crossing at 6126.72 angstroms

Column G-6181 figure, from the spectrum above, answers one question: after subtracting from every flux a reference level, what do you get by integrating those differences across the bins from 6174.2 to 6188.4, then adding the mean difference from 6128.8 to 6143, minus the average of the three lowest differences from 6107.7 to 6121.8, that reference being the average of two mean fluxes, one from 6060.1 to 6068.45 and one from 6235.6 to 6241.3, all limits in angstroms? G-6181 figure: -1.3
